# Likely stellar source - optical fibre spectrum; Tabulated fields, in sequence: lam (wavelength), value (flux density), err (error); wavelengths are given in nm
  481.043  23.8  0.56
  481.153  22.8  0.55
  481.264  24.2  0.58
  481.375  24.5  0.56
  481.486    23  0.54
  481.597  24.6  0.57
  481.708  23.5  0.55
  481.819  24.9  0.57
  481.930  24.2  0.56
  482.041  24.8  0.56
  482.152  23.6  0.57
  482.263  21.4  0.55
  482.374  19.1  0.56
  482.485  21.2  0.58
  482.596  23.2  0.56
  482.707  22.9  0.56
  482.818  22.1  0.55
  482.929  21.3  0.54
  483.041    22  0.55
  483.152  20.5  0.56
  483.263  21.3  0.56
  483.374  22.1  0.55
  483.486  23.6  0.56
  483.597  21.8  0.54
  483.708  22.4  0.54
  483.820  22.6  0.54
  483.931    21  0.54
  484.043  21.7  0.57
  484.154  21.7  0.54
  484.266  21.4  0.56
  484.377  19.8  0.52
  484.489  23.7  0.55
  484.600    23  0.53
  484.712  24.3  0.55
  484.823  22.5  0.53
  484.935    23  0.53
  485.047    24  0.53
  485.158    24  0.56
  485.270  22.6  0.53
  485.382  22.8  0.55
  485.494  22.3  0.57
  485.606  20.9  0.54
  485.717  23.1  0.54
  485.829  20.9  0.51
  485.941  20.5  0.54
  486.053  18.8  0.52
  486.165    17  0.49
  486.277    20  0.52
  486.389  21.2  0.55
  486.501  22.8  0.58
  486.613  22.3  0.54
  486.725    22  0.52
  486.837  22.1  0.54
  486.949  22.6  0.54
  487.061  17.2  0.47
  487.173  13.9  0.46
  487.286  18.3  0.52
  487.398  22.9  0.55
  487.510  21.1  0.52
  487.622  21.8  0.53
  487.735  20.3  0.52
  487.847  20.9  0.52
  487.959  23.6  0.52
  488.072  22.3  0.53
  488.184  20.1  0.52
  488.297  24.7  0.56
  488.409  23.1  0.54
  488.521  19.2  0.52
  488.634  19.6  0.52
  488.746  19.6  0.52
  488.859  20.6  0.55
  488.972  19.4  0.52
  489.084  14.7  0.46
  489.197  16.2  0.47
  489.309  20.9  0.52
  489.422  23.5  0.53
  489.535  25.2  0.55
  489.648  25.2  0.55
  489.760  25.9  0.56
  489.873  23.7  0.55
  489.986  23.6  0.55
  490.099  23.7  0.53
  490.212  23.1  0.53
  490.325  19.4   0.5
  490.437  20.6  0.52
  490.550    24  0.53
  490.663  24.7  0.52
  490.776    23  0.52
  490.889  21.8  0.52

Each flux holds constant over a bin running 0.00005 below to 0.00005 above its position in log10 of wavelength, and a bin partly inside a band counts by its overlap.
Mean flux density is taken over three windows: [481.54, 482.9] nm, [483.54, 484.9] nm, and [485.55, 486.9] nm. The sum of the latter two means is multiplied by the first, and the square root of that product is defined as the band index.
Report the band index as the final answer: 31.5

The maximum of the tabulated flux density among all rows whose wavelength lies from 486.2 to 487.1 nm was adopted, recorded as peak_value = 22.8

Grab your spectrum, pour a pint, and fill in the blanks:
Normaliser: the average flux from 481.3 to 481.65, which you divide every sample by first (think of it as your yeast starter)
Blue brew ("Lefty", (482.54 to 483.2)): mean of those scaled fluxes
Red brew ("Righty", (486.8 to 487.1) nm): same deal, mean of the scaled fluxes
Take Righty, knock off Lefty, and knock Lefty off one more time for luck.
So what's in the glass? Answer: -0.97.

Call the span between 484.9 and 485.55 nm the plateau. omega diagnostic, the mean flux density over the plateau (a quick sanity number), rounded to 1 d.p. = 23.1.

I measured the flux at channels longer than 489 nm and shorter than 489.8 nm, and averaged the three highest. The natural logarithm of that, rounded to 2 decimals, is 3.24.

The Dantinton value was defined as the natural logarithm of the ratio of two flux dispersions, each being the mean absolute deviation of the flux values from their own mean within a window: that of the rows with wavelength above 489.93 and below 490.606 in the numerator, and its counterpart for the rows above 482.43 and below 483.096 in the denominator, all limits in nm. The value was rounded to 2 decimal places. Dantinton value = 0.94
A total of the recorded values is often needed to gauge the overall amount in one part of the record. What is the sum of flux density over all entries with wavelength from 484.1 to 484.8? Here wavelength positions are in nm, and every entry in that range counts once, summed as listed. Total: 134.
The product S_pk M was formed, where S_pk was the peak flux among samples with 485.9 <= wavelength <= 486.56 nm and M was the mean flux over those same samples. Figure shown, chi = 457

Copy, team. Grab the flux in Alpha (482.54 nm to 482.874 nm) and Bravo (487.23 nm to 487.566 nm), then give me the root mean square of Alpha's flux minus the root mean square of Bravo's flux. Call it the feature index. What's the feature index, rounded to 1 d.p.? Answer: 1.9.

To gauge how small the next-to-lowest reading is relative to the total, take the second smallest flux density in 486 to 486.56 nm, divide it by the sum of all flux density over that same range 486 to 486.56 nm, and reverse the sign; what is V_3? -0.188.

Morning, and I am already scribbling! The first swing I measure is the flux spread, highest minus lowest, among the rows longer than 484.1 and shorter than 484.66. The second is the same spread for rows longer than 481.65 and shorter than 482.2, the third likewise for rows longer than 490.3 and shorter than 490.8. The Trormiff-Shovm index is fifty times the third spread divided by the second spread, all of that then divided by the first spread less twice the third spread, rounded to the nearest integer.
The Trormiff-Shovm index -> -28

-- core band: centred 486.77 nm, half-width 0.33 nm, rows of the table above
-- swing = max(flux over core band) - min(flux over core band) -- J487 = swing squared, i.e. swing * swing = 31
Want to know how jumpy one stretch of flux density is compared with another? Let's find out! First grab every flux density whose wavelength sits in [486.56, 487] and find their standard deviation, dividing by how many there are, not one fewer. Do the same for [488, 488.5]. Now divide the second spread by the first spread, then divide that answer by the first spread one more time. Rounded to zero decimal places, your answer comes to 32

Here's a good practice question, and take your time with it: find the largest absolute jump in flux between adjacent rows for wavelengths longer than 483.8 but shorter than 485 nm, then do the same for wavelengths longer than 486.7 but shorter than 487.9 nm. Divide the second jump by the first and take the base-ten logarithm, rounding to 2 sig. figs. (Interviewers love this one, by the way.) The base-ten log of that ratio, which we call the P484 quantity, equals 0.14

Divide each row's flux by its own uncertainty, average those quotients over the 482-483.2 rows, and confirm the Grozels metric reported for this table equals 39.4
